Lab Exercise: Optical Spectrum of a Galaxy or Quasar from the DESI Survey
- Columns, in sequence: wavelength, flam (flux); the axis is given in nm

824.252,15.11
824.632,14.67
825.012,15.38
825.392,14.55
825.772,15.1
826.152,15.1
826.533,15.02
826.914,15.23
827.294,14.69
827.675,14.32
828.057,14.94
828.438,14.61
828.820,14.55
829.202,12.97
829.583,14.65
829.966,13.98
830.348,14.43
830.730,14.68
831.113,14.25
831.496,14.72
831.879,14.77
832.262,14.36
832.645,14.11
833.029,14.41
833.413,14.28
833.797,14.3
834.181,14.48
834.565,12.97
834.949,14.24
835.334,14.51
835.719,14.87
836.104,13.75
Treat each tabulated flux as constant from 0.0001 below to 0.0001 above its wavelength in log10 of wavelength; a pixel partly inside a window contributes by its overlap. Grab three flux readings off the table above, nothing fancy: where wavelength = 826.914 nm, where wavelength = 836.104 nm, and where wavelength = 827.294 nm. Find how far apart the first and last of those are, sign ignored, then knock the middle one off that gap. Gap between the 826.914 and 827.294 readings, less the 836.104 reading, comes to -13.2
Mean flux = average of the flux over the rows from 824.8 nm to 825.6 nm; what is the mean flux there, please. 14.96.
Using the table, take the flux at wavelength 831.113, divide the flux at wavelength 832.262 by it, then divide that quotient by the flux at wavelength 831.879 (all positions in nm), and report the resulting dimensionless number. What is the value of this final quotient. 0.068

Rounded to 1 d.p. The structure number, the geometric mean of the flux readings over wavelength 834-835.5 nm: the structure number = 14.0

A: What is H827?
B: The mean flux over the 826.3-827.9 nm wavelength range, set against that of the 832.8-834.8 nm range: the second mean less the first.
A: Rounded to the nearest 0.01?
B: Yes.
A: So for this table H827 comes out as -0.73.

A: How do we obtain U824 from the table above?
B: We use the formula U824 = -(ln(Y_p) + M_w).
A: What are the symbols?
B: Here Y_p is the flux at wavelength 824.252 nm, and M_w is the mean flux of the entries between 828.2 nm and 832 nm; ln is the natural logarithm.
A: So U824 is -17.1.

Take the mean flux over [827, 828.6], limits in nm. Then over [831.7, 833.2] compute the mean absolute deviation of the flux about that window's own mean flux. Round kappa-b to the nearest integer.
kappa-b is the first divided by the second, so 82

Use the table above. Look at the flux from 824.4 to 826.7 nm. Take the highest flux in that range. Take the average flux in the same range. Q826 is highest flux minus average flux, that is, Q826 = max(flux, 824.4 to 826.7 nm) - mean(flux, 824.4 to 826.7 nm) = 0.410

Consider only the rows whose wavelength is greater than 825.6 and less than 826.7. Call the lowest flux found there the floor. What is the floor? 15.02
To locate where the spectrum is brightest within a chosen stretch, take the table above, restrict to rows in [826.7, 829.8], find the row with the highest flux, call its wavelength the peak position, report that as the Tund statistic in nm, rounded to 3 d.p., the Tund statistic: 826.914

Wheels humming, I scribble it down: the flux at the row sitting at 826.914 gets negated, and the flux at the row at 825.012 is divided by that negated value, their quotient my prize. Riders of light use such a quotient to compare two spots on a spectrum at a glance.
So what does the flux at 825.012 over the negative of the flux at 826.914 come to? -1.01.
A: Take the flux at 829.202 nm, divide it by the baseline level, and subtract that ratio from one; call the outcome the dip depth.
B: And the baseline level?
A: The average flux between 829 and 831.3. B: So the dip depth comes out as 0.084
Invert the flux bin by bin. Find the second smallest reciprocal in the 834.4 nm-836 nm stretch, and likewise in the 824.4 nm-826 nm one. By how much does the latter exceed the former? -0.0027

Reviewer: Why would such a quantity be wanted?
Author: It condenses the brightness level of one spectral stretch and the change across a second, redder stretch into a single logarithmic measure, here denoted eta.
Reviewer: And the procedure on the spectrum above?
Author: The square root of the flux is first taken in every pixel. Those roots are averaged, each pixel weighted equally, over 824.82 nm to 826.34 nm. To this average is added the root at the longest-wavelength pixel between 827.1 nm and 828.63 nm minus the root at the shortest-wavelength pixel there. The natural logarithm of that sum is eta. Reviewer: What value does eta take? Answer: 1.35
